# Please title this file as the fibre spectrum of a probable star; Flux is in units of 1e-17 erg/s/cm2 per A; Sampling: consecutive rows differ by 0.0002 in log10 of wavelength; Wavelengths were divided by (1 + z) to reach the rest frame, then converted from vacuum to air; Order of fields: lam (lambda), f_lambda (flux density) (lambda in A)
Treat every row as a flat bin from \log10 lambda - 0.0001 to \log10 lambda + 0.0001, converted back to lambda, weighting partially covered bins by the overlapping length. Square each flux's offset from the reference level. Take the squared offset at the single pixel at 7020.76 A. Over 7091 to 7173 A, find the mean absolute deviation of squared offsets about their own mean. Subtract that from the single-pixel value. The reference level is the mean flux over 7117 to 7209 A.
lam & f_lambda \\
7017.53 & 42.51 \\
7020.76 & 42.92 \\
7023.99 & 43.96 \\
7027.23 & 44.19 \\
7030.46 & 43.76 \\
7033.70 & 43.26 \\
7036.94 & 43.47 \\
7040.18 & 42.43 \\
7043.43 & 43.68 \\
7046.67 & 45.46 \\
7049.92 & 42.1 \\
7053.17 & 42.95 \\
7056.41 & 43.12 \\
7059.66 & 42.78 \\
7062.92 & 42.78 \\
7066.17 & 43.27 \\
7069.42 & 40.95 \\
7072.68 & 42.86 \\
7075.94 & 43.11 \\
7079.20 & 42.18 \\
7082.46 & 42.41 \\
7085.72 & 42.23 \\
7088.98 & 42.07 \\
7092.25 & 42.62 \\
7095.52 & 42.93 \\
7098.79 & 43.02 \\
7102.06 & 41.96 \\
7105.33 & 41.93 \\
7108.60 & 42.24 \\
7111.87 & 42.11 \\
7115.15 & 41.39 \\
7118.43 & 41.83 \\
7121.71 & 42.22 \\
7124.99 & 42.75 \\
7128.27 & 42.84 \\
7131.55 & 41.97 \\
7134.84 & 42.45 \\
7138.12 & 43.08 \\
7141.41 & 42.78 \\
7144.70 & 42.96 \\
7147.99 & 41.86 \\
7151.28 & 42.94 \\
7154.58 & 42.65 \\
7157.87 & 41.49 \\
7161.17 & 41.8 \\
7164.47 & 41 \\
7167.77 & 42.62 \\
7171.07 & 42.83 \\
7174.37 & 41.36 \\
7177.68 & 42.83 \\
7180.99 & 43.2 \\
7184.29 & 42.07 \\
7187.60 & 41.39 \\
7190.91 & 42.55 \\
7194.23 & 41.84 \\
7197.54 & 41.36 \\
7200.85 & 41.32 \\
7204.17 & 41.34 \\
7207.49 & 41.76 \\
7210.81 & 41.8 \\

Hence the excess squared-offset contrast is 0.3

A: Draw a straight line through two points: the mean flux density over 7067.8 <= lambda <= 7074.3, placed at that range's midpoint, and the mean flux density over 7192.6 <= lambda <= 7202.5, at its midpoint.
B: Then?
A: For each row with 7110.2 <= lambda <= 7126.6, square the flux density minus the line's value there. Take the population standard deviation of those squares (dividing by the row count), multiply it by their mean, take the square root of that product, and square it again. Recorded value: 0.11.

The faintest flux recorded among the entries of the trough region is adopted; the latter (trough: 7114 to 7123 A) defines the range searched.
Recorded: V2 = 41.39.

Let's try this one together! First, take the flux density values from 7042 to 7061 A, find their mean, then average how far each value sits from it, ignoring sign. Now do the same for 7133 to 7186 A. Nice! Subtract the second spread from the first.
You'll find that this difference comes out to 0.23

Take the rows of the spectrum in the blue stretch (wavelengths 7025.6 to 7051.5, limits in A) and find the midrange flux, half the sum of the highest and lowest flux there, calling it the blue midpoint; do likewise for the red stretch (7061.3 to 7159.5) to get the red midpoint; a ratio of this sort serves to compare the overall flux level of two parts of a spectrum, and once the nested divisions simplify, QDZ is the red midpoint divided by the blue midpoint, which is 0.962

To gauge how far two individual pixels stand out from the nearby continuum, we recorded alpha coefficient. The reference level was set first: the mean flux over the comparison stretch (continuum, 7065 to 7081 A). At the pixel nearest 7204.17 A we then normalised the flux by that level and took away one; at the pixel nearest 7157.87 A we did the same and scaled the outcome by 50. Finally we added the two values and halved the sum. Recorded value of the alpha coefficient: -0.6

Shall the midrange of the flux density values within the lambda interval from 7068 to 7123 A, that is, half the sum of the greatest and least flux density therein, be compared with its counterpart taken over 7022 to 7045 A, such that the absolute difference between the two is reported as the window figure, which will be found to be 1.3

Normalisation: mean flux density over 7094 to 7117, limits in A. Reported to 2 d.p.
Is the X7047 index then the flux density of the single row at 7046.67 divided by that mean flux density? 1.08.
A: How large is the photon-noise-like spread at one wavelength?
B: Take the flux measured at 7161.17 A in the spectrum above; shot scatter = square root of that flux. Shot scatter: 6.47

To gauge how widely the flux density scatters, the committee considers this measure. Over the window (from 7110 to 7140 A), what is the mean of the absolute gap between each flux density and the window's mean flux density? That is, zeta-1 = 0.43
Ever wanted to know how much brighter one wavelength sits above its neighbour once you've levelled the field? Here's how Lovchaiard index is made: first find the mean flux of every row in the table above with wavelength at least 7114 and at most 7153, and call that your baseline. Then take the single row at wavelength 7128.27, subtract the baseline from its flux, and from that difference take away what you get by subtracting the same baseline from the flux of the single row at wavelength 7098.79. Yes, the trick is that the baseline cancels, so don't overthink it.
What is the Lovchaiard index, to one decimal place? -0.2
